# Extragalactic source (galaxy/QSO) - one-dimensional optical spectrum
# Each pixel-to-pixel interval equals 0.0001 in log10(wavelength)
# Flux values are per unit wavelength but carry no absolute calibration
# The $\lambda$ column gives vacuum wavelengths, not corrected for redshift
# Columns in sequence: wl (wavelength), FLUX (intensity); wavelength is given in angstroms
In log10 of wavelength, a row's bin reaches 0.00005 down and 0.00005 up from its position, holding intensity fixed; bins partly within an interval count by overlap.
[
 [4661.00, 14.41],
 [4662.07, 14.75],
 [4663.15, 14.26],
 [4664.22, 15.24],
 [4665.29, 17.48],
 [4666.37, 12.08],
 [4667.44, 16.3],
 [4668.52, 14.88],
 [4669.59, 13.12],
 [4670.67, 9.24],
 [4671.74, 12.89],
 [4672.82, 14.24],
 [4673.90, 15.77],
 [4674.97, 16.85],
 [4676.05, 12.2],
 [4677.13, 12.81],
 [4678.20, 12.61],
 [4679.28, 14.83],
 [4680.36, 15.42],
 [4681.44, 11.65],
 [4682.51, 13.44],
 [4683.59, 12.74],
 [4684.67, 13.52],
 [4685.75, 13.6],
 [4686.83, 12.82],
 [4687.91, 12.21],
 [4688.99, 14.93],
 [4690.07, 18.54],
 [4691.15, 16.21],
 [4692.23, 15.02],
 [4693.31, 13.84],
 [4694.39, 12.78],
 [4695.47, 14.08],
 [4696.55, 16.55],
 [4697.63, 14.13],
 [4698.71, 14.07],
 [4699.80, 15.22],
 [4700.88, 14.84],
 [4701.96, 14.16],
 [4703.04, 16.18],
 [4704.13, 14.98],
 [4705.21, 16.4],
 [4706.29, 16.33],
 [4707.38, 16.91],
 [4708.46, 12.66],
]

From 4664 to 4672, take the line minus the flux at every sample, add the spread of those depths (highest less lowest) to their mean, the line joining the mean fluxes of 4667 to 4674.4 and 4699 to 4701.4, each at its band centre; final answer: 8.2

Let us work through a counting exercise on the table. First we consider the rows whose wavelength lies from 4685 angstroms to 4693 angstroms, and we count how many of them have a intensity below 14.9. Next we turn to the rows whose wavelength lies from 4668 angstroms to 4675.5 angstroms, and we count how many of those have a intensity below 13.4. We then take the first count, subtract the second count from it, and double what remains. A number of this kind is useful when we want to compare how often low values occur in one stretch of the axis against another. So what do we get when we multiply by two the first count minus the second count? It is 0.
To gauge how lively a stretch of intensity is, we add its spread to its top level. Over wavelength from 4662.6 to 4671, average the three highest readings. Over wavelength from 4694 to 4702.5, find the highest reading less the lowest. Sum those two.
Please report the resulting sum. 20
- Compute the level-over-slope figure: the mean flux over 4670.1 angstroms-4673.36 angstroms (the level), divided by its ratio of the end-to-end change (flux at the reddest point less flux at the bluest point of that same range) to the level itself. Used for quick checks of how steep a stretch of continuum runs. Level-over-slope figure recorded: 29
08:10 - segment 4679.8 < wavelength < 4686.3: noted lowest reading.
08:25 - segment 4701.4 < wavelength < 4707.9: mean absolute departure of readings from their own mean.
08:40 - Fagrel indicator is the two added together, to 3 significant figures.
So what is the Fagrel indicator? 12.5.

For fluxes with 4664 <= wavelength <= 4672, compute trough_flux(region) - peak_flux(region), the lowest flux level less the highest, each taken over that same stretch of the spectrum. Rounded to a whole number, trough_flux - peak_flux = -8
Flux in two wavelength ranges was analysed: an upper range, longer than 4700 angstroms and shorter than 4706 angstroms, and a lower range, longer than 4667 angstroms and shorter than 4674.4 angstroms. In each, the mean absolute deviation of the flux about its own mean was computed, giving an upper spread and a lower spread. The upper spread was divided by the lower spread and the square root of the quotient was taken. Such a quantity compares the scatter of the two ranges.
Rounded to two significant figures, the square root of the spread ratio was 0.67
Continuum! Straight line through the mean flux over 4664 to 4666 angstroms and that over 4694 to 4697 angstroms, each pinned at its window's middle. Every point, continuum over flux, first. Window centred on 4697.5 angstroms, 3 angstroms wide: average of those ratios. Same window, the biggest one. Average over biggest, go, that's 0.95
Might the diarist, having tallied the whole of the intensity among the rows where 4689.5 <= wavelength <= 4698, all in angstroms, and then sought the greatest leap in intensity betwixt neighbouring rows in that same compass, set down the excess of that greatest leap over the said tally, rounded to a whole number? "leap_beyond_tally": -119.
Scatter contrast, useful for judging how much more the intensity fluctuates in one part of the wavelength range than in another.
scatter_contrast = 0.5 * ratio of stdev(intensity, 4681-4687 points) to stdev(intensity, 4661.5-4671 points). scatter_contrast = 0.15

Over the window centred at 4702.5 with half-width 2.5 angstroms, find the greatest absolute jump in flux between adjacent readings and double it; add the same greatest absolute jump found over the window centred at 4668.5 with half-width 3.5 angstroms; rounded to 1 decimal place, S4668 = 9.4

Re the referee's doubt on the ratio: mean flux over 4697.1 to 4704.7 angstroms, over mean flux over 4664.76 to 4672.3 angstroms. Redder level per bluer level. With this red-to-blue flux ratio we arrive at 1.08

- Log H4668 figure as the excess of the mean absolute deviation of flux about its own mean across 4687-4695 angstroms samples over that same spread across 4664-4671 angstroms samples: -0.62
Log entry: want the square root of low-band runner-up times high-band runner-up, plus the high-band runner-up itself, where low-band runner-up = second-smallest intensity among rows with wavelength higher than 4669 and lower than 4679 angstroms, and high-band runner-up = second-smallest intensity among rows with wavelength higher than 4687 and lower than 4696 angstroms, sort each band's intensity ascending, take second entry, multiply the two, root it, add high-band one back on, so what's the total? 25.3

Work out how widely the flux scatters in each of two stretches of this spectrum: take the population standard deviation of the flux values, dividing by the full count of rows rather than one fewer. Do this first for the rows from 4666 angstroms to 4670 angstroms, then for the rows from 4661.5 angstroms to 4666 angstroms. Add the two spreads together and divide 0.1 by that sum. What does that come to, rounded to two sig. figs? 0.035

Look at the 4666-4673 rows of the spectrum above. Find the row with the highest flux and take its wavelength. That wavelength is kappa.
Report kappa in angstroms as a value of 4667.44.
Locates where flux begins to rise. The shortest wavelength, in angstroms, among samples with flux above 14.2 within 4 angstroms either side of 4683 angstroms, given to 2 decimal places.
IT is 4679.28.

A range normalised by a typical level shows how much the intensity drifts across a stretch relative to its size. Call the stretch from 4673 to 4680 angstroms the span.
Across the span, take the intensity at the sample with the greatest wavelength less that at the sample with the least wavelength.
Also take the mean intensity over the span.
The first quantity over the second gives -0.07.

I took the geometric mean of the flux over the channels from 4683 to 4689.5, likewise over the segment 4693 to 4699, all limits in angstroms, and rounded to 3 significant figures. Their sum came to 27.5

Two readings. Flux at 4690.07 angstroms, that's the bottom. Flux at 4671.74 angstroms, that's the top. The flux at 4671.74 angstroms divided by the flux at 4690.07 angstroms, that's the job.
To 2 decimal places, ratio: 0.70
